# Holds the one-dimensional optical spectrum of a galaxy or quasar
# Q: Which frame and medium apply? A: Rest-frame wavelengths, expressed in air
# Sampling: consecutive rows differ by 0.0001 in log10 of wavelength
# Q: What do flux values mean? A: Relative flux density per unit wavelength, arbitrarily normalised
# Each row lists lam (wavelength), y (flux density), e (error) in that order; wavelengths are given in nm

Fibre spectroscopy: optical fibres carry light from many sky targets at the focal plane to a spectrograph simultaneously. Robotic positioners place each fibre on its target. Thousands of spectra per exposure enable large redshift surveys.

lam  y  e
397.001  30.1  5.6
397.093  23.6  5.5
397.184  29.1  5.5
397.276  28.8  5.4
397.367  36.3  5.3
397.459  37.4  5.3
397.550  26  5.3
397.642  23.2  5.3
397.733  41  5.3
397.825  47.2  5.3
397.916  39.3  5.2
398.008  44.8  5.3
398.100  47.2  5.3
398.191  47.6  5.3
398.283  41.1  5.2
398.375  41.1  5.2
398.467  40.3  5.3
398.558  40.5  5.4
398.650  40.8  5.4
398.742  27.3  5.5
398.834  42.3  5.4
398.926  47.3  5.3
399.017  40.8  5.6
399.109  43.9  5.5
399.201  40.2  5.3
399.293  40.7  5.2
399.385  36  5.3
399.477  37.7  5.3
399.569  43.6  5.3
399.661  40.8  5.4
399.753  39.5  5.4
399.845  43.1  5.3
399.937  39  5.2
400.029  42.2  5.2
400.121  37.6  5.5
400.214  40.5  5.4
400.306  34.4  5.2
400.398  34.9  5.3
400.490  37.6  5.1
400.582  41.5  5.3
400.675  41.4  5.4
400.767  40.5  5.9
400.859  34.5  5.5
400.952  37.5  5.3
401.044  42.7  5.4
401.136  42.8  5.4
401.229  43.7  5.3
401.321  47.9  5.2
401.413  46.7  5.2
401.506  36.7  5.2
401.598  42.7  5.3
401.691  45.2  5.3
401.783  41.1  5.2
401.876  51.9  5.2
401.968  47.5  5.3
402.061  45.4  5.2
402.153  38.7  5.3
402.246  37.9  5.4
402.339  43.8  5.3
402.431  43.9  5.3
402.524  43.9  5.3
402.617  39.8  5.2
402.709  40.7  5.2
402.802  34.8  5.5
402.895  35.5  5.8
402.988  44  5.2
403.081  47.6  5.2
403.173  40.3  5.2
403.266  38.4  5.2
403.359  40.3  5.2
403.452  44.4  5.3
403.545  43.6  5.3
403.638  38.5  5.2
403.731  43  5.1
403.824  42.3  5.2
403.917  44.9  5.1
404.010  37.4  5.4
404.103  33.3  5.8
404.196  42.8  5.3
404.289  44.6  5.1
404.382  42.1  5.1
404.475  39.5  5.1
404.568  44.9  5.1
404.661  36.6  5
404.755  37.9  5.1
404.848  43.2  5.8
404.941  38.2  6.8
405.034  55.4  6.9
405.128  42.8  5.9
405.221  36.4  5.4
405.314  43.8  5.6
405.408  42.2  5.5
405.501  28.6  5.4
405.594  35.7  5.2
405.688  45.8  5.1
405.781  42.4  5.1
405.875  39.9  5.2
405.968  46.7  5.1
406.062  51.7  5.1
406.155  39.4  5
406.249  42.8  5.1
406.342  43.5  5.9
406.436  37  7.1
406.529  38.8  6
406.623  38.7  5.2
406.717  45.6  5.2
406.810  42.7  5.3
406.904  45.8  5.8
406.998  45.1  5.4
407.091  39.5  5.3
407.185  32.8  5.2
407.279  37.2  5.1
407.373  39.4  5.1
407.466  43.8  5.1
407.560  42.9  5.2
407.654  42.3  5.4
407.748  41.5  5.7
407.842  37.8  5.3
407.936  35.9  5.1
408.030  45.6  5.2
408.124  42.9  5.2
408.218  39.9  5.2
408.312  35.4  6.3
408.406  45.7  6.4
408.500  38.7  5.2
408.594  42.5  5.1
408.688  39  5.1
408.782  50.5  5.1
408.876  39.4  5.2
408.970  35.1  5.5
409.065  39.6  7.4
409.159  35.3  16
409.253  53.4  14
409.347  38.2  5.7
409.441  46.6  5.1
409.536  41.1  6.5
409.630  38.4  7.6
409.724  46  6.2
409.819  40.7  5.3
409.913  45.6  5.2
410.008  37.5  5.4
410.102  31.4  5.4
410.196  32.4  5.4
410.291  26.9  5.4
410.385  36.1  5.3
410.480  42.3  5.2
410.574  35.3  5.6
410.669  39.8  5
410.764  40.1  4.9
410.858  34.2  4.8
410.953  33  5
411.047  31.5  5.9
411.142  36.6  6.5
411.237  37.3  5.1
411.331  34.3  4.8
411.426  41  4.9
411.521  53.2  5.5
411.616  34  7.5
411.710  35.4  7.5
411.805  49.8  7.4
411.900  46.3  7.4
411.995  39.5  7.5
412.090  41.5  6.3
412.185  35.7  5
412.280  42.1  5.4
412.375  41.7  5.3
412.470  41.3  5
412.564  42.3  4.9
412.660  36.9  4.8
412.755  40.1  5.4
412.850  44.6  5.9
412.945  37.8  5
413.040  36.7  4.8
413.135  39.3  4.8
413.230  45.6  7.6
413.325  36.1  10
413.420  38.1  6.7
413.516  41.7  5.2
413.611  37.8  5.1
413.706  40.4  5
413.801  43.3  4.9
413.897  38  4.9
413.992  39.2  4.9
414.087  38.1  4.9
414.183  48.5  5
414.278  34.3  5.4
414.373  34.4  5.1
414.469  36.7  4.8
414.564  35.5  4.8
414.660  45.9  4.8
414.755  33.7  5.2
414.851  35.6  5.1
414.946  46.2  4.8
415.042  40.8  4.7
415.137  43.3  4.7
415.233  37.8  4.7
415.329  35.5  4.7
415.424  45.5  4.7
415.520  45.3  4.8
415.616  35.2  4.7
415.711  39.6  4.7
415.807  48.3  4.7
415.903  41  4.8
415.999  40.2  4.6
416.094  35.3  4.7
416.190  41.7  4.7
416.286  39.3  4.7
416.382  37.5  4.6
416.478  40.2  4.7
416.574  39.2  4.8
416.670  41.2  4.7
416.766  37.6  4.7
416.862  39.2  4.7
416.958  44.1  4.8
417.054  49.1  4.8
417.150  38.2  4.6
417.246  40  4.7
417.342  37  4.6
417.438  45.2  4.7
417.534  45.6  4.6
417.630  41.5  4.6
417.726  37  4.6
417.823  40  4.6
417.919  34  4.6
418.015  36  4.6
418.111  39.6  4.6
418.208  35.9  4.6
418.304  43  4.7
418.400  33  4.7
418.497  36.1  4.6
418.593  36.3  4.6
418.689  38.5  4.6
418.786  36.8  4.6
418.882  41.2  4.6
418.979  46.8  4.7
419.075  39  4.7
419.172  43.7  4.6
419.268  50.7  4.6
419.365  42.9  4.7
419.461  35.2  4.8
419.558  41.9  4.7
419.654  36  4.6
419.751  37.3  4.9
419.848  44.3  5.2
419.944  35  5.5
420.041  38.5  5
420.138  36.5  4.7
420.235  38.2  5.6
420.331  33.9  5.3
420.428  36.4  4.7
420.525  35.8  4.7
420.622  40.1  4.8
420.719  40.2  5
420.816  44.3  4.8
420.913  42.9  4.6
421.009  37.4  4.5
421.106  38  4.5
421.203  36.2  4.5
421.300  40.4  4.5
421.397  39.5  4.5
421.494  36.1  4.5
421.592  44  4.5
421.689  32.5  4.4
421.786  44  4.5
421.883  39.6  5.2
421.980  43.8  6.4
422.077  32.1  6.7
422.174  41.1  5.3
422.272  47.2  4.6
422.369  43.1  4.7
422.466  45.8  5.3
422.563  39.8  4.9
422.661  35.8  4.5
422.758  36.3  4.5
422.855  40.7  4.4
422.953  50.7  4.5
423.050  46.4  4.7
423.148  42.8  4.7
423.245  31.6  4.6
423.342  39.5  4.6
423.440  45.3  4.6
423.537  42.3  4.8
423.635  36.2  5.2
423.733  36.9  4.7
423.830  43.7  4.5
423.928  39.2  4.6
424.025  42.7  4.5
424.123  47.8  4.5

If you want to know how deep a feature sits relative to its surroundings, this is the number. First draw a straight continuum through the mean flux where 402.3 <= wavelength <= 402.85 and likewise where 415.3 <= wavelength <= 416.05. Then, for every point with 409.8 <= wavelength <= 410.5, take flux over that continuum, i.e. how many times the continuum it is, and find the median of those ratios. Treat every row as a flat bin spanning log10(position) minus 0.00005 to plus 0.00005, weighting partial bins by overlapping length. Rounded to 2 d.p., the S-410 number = 0.89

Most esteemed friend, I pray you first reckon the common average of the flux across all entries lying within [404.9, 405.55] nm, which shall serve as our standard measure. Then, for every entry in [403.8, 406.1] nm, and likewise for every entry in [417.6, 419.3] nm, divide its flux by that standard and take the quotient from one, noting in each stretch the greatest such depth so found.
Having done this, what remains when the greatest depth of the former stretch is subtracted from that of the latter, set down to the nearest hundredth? -0.11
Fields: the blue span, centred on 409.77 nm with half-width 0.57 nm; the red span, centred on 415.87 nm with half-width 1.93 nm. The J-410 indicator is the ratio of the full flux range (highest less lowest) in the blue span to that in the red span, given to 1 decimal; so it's 1.7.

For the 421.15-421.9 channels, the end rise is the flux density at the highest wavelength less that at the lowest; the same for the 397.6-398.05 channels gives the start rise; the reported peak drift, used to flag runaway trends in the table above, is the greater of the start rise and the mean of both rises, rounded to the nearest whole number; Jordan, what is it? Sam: 22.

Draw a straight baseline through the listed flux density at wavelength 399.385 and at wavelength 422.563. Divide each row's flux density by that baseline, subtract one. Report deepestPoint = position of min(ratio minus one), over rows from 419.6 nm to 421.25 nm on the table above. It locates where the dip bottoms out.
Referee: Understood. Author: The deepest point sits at 420.331 nm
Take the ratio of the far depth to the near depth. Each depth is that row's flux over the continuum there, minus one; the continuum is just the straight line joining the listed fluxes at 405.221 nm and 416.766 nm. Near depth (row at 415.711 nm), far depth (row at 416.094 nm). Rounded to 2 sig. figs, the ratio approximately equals -1.1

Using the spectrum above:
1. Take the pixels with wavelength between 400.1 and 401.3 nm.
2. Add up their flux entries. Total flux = 510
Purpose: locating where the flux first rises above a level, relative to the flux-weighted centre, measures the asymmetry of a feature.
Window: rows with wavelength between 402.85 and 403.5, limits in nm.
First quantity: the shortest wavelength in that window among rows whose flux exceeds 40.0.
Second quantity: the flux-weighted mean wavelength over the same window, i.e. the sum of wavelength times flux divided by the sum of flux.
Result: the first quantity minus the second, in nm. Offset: -0.19 nm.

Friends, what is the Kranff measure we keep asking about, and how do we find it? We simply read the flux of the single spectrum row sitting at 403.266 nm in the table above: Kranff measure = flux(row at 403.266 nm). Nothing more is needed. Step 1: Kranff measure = 38.4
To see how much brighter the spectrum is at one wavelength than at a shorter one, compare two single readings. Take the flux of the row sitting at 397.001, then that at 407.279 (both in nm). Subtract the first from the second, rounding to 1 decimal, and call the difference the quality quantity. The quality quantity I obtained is 7.1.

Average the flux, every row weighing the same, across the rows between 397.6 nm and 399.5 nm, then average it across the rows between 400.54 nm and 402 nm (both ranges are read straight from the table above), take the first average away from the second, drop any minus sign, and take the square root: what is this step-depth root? 1.5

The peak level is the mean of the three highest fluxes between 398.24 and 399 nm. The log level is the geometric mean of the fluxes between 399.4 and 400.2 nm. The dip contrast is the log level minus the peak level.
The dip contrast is -3.2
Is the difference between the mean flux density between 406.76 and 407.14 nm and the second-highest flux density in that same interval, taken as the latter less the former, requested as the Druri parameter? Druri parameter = 1.8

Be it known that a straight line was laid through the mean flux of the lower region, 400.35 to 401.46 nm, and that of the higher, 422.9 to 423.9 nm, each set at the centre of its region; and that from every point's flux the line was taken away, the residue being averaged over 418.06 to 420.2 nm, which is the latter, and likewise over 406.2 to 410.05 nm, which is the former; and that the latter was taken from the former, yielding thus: 2.0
